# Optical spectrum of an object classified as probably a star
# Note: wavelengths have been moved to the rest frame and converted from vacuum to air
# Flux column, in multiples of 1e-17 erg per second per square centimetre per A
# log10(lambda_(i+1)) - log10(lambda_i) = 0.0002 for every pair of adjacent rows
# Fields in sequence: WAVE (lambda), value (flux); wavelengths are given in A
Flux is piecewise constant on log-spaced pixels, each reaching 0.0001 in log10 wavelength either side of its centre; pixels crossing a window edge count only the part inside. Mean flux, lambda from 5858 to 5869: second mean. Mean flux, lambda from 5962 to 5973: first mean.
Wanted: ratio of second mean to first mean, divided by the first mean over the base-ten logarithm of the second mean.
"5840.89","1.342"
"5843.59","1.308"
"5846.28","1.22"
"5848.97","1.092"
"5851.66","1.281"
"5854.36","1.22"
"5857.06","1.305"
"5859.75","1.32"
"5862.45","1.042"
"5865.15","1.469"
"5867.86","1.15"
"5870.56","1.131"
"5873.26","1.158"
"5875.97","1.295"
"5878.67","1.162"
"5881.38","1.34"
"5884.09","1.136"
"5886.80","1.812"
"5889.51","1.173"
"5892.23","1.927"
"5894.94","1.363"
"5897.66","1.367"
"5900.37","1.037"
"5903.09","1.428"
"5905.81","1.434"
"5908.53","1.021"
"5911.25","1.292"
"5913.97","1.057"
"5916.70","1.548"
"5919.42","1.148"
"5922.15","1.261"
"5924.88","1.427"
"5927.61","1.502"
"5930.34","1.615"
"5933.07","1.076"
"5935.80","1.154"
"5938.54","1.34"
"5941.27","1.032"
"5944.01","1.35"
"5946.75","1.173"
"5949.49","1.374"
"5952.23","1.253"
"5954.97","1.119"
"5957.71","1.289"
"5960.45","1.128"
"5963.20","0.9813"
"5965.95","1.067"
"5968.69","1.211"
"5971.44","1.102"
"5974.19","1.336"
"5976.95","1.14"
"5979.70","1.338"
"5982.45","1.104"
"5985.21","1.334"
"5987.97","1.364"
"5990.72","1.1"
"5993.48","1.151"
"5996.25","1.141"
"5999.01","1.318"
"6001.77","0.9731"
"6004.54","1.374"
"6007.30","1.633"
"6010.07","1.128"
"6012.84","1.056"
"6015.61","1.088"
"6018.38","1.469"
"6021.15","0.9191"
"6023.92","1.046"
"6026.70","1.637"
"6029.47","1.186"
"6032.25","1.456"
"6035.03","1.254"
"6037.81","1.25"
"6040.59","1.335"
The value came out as 0.100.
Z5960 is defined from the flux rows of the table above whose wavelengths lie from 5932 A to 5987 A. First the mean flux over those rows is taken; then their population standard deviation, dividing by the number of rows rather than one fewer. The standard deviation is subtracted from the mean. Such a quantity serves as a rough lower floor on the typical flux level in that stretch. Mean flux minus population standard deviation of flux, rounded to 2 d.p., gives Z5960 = 1.08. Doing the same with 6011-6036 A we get 1.01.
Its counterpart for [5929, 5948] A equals 1.06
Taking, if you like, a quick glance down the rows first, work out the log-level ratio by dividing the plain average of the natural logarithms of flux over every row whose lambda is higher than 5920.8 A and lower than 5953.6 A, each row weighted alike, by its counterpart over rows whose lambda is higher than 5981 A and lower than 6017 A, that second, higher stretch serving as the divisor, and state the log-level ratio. 1.37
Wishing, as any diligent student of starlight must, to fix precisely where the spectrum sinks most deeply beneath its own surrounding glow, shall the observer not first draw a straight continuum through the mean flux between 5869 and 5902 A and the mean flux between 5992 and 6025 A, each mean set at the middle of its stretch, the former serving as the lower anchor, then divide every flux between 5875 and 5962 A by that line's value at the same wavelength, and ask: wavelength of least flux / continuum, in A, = 5908.53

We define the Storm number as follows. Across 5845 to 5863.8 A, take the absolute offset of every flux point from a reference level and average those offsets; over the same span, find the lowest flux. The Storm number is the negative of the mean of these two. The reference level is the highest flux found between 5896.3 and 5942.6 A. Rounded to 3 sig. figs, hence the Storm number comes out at -0.723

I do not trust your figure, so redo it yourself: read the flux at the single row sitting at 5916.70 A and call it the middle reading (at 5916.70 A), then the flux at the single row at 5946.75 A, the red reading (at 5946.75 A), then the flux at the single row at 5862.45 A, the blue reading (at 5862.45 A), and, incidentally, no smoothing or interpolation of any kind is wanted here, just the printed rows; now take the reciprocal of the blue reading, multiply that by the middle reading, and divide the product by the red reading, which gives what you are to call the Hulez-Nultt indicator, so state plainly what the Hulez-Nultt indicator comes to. 1.27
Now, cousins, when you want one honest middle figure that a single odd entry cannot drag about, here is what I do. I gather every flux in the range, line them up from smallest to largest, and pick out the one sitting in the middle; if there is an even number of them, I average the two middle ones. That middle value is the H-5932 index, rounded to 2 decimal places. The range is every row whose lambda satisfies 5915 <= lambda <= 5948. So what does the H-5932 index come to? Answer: 1.30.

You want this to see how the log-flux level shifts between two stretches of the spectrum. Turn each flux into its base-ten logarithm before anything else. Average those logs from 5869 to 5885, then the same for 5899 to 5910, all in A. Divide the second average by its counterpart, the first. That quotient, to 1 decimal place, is 1.1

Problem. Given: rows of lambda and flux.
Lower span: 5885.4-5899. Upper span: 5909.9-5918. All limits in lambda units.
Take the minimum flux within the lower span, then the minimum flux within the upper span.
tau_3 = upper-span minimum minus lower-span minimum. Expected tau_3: -0.12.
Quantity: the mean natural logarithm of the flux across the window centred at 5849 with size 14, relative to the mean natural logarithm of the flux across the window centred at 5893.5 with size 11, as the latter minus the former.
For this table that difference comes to 0.16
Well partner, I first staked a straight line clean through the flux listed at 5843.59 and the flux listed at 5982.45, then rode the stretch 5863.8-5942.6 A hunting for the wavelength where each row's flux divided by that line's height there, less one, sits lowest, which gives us 5908.53 A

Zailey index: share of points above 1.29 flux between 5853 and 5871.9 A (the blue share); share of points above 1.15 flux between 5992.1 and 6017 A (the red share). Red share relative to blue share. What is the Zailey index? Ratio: 1.0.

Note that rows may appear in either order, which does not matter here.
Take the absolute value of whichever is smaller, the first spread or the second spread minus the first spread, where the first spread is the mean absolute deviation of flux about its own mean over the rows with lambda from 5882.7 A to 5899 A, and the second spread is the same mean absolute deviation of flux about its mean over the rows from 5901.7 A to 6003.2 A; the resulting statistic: 0.13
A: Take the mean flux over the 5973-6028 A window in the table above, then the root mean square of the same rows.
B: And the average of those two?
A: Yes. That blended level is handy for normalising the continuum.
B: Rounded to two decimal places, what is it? 1.24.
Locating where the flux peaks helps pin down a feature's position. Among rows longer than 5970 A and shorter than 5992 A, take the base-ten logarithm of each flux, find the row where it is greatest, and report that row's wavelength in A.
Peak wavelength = 5987.97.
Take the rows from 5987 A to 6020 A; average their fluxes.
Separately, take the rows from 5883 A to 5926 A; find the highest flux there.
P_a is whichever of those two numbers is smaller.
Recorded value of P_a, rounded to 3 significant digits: 1.23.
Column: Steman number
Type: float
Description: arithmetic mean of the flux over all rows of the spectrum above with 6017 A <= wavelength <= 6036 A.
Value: 1.28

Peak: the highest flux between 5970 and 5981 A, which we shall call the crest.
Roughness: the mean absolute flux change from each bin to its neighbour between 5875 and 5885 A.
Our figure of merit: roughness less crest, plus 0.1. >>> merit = -1.1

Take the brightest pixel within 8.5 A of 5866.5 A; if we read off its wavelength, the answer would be 5865.15 A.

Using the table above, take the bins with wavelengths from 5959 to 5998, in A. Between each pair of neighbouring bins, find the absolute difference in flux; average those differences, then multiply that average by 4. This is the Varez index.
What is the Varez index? 0.6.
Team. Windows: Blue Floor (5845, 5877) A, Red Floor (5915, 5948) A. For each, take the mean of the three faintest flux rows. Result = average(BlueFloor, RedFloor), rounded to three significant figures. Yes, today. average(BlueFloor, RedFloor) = 1.09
